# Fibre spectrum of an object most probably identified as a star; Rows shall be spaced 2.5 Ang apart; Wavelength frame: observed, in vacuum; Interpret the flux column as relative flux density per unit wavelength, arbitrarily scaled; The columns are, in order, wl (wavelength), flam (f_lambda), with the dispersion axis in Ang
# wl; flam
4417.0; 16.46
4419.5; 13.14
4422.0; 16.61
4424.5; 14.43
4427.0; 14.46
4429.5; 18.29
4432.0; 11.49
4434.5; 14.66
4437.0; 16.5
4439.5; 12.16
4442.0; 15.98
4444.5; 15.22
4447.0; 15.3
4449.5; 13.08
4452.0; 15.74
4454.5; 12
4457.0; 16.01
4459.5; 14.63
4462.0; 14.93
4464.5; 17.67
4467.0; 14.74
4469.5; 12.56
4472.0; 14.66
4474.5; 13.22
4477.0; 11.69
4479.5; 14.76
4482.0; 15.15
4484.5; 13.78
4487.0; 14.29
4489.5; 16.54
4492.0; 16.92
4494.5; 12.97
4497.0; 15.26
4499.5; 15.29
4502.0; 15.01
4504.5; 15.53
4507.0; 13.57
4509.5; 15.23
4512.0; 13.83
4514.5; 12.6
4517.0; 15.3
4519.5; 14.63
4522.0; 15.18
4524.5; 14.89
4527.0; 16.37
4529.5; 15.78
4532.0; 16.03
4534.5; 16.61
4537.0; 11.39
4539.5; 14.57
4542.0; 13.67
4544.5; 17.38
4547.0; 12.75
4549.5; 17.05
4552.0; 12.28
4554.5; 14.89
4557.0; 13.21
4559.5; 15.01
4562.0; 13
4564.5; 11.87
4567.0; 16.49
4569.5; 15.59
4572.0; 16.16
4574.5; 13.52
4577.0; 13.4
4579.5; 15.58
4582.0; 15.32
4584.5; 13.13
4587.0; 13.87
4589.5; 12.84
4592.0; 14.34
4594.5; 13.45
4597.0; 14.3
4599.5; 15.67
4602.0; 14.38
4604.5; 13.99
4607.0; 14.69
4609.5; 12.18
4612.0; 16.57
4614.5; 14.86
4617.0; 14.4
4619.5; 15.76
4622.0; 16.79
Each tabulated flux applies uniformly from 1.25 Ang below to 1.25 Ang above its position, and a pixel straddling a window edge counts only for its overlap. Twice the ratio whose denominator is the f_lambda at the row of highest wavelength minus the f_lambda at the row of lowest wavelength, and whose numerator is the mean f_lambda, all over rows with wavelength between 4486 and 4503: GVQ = 42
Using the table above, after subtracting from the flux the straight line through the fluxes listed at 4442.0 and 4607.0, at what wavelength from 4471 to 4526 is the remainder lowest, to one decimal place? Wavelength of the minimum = 4477.0 Ang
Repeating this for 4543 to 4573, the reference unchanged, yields 4564.5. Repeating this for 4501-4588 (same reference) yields 4537.0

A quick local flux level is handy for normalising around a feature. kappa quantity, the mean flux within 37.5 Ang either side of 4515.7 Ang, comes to 14.8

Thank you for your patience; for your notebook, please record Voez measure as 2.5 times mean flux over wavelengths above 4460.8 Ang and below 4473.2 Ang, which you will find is 37.3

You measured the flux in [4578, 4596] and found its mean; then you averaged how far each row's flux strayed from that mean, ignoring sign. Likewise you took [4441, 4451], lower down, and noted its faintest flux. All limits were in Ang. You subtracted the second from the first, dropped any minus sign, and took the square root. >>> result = 3.50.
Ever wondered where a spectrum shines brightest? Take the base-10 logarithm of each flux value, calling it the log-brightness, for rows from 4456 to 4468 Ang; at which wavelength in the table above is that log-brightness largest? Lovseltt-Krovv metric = 4464.5 Ang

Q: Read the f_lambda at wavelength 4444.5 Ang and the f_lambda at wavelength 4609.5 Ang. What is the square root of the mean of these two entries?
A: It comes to 3.70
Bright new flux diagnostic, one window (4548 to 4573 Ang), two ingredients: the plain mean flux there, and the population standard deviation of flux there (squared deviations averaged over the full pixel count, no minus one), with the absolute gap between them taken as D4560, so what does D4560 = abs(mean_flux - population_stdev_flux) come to 12.8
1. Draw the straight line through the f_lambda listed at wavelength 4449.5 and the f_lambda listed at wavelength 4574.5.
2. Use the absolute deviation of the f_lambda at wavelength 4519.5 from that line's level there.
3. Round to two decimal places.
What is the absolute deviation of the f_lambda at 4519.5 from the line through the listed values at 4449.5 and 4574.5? 1.30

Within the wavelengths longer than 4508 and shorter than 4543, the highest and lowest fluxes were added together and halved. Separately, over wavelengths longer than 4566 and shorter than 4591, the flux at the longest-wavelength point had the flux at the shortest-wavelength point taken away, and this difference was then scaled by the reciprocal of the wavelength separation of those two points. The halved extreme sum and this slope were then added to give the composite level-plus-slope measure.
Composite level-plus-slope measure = 13.8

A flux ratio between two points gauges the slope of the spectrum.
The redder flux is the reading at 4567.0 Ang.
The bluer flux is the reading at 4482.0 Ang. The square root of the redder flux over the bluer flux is 1.04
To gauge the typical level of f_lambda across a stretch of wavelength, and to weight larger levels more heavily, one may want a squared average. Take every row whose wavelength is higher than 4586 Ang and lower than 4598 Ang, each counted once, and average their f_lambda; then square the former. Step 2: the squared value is 189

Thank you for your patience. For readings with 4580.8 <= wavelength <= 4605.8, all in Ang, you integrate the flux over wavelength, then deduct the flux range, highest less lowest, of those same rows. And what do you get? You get 350.4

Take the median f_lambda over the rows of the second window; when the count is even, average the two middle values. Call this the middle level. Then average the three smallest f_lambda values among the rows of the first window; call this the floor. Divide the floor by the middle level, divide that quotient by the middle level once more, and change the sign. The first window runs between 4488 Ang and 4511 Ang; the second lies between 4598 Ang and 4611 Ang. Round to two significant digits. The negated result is -0.067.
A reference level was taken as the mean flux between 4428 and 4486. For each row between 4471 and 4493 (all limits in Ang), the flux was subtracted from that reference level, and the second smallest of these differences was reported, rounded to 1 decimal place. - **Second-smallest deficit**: -2.0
